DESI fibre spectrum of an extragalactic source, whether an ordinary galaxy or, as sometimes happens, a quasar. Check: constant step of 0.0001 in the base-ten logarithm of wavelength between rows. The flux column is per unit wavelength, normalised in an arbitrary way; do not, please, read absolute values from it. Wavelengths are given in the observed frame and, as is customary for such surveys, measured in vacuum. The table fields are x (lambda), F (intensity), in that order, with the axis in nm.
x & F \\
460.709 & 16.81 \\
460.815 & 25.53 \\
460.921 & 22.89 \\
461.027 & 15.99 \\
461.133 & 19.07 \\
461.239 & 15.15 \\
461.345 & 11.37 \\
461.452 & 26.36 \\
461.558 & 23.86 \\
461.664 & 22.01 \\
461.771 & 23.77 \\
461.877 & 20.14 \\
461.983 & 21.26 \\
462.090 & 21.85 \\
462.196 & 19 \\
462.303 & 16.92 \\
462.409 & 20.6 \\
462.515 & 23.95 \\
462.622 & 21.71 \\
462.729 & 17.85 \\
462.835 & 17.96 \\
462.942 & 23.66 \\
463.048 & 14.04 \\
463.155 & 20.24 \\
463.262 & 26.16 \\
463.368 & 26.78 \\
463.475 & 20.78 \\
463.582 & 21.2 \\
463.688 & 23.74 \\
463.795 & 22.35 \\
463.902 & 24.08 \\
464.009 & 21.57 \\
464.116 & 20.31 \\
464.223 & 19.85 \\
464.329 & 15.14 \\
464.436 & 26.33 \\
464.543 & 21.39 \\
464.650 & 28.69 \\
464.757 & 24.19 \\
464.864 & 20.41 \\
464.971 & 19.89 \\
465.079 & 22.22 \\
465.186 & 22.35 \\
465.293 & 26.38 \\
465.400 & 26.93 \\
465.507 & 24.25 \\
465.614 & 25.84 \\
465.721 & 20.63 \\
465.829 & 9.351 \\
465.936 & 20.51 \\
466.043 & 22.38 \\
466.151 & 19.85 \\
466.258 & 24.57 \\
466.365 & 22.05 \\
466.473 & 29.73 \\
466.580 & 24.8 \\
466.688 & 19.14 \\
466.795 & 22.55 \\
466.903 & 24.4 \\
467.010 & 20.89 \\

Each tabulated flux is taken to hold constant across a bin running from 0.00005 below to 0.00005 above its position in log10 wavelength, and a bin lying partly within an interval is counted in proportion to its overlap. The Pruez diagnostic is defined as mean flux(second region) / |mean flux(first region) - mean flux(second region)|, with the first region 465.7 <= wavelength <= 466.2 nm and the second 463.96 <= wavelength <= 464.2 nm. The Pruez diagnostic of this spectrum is 9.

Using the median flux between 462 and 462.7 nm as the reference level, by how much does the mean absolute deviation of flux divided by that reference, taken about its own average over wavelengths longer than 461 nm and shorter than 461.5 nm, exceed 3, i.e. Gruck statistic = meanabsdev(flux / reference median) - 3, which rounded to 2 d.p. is -2.81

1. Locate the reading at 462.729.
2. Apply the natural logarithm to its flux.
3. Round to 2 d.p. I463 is 2.88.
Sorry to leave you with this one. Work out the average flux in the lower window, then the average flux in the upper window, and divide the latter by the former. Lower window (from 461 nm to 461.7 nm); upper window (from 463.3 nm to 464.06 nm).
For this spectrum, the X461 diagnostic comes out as 1.20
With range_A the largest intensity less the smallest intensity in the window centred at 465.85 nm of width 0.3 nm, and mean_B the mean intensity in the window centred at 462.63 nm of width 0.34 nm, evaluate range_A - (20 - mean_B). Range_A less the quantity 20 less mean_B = 12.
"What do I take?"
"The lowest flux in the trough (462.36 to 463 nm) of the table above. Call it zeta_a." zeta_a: 17.85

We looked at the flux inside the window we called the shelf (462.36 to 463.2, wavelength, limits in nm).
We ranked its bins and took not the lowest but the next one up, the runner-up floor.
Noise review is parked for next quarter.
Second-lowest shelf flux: 17.85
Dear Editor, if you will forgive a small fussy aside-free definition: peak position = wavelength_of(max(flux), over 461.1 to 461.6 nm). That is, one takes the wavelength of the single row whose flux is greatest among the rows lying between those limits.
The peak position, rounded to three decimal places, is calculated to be 461.452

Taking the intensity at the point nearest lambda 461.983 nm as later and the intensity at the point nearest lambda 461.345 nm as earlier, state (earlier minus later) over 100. -0.099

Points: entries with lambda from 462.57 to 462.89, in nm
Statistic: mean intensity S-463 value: 19.2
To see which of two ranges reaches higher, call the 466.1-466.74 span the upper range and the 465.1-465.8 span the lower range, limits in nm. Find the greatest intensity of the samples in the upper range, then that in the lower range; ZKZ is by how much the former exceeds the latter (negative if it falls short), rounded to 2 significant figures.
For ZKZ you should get 2.8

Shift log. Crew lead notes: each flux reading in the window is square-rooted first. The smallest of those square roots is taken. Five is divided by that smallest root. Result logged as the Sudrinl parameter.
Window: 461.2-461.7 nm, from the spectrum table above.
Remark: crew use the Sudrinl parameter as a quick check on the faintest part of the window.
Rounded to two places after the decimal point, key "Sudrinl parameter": 1.48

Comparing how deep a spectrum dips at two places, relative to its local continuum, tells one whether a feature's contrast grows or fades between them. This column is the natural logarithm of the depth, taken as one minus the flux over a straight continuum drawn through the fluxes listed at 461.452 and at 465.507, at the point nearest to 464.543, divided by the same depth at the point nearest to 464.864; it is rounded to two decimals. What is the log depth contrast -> -0.22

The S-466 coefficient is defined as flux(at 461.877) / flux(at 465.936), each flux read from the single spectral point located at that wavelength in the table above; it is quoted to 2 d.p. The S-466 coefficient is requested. 0.98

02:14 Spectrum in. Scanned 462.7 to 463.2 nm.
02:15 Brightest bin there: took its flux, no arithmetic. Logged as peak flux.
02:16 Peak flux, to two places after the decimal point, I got 23.66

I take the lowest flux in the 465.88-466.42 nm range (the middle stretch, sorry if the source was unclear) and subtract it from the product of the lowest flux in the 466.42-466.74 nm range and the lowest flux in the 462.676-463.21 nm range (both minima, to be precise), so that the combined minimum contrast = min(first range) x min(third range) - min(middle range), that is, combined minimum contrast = 249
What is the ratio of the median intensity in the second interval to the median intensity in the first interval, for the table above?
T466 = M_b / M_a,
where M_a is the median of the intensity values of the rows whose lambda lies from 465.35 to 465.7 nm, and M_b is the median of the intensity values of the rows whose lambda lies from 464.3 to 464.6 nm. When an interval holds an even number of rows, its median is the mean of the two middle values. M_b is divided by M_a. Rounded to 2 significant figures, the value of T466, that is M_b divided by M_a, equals 0.83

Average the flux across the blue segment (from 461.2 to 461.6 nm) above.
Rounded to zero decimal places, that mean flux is 19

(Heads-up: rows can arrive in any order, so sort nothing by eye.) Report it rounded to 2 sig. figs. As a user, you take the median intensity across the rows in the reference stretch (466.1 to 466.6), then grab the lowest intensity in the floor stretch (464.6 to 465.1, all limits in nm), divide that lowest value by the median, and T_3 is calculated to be 0.81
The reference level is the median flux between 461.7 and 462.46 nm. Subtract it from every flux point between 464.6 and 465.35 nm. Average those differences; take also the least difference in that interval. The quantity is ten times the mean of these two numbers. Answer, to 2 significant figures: 11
